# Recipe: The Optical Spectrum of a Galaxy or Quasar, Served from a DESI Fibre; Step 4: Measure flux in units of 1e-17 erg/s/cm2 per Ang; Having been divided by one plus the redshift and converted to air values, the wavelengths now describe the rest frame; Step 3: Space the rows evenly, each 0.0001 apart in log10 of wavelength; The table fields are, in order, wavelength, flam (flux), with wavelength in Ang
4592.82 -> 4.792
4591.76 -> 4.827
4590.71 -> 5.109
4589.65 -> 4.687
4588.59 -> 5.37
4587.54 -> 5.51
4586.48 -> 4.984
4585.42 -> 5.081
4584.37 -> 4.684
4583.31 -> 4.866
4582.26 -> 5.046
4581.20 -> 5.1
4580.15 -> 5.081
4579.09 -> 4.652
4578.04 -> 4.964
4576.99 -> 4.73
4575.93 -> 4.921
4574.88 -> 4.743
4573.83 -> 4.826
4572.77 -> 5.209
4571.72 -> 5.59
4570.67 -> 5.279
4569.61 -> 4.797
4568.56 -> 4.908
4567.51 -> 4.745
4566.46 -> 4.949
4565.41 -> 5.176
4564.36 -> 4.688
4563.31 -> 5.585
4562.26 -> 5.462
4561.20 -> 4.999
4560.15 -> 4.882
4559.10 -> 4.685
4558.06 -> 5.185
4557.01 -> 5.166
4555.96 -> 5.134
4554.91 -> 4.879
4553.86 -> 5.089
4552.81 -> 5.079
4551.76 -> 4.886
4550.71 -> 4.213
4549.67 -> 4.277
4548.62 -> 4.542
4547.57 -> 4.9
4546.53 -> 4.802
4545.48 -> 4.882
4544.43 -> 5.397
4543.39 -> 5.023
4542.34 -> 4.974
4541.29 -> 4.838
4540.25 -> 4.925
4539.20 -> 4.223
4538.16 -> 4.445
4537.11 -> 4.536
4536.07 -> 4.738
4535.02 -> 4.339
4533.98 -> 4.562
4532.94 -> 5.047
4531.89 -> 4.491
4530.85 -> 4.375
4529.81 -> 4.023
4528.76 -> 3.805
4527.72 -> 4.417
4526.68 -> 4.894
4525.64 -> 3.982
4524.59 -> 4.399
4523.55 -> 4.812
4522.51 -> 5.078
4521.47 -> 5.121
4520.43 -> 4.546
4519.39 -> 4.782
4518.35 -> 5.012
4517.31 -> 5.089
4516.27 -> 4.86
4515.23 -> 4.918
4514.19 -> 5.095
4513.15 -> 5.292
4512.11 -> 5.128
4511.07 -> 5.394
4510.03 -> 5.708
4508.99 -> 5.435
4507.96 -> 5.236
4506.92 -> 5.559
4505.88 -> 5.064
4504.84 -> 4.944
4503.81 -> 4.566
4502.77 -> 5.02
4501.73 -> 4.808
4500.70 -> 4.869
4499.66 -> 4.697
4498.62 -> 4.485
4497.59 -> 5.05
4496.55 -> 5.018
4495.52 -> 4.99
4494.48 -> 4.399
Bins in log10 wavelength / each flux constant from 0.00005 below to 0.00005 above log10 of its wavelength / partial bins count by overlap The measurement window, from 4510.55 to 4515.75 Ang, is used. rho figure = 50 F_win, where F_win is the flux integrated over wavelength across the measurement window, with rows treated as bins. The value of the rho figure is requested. 1342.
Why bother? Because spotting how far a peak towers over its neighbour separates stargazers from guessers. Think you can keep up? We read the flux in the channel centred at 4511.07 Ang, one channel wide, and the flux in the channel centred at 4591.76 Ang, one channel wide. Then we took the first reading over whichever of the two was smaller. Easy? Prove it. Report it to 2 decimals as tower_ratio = 1.12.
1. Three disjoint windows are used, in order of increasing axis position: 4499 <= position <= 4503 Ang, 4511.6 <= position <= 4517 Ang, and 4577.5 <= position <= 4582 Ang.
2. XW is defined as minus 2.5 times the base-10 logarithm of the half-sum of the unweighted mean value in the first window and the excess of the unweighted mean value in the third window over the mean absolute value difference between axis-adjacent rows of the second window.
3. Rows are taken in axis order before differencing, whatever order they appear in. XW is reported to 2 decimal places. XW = -1.71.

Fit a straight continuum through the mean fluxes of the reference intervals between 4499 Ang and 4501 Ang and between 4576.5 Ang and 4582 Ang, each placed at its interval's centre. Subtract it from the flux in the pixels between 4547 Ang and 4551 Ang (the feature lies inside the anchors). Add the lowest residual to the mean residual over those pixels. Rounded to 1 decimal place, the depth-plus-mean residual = -1.0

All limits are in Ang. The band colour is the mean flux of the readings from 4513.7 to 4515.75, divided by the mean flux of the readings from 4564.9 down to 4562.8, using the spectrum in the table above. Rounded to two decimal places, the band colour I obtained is 0.97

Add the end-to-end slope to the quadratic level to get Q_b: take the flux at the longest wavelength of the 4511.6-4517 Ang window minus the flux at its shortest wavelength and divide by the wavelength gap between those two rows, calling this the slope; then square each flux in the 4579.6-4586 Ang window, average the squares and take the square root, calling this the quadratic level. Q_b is 4.91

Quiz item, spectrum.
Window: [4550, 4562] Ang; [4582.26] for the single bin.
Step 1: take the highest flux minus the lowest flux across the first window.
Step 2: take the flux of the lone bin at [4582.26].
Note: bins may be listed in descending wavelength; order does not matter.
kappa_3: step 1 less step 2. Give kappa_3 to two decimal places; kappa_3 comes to -4.07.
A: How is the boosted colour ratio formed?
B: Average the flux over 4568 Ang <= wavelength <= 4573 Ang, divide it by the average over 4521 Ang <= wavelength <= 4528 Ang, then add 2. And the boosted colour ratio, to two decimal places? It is 3.10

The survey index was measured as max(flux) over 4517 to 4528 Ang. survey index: 5.121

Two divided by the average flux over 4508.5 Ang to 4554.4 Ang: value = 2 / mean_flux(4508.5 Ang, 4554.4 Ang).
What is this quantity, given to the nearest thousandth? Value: 0.418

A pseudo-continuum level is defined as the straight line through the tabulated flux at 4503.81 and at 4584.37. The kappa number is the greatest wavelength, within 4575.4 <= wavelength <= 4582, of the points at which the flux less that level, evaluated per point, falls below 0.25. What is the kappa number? 4579.09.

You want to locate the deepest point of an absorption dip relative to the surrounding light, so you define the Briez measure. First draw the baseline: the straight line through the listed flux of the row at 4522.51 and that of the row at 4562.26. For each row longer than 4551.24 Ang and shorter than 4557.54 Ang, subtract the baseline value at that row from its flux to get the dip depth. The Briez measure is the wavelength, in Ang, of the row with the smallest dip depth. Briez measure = 4554.91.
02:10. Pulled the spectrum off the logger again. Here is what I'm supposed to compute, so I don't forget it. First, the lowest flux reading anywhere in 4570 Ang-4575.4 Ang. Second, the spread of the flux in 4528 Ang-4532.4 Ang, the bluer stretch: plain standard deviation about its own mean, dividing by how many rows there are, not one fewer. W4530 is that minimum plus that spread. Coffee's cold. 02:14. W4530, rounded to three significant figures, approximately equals 5.02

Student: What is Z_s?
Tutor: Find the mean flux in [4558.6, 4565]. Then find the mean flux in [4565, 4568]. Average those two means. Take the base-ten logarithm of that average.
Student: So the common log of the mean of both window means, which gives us 0.699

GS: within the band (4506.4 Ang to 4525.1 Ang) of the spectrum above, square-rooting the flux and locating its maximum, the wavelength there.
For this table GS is 4510.03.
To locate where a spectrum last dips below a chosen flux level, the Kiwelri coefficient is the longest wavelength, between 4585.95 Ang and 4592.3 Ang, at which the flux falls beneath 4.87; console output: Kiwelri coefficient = 4591.76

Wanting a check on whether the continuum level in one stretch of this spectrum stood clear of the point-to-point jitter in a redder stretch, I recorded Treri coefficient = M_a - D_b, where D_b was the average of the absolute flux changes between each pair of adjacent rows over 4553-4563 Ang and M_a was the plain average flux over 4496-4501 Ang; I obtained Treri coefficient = 4.60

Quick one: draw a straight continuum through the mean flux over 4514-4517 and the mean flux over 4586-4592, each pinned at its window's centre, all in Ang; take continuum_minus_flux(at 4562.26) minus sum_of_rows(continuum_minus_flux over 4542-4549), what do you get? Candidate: -1.0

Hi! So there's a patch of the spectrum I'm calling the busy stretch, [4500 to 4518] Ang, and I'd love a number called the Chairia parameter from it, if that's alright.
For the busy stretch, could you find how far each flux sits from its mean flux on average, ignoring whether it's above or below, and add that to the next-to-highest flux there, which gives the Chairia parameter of 5.8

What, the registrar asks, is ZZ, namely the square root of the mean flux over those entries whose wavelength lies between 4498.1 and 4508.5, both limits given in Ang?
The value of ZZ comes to 2.22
